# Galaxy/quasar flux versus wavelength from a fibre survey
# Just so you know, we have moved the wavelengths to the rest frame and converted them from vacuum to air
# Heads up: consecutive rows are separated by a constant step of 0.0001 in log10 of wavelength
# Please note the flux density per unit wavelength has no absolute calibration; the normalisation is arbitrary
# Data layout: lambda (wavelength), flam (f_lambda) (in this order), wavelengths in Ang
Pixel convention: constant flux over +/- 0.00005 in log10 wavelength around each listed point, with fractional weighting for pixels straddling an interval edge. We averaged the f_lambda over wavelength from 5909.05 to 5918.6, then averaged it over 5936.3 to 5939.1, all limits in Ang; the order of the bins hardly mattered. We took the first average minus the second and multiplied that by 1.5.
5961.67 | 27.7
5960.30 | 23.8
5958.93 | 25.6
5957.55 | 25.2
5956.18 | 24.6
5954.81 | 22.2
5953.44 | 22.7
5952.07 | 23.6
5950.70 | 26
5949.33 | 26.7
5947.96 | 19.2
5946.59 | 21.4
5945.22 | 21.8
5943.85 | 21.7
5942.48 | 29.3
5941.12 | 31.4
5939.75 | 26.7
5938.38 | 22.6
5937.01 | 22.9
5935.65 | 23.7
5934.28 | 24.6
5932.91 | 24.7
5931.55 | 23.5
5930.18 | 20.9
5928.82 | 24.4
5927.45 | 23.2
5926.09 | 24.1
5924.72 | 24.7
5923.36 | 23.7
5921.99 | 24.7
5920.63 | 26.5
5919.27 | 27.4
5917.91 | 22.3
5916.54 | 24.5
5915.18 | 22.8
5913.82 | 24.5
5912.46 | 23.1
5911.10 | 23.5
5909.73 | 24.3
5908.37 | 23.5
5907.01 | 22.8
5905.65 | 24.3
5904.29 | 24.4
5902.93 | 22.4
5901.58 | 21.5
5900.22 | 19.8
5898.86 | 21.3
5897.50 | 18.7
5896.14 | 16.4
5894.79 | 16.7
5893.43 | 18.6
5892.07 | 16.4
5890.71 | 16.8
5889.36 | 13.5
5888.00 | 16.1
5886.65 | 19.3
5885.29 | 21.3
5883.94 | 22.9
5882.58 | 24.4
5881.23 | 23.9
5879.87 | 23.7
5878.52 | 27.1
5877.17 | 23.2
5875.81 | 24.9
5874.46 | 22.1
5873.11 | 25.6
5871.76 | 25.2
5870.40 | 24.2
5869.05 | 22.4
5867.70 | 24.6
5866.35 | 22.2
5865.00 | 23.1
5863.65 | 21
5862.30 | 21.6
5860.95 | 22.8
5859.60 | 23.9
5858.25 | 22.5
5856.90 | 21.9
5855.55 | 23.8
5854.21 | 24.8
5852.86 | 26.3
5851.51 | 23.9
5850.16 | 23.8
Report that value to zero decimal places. 1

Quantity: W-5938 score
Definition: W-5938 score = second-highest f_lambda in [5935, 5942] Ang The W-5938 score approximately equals 26.7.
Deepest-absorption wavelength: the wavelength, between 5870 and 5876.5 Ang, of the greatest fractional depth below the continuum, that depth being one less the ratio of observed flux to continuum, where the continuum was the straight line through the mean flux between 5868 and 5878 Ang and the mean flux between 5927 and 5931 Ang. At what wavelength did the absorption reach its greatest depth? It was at 5874.46 Ang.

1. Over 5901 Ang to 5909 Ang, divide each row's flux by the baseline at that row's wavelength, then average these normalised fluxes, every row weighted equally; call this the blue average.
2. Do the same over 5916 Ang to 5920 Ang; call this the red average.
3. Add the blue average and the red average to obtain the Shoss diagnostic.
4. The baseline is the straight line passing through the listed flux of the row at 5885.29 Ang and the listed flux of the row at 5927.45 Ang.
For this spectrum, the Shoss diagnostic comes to 2.13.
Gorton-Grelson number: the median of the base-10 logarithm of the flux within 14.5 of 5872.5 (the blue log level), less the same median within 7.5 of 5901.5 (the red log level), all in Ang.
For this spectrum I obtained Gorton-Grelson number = 0.03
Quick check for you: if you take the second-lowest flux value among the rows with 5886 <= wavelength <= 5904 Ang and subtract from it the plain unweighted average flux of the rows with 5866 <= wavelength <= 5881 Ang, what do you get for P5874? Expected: -8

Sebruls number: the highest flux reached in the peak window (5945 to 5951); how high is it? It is 26.7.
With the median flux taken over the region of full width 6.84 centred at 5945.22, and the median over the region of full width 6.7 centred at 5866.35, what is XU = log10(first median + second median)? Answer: 1.64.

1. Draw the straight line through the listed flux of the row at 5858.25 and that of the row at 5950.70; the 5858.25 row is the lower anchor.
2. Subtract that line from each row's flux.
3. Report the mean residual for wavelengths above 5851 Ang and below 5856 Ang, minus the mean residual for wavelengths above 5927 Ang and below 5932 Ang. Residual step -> 5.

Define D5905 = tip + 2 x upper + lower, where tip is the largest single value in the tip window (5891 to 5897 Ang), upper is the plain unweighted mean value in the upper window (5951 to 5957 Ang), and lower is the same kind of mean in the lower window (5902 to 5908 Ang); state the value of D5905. 89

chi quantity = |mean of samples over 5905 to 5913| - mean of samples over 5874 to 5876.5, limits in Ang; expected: 0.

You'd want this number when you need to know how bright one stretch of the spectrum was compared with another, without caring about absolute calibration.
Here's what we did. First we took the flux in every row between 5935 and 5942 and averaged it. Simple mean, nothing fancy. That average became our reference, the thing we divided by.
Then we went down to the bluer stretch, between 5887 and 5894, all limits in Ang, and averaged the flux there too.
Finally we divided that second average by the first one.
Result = 0.64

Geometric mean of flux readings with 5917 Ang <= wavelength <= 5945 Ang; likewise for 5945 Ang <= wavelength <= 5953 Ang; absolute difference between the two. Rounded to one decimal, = 1.6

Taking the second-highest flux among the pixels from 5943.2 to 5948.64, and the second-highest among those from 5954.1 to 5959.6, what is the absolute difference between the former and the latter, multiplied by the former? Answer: 76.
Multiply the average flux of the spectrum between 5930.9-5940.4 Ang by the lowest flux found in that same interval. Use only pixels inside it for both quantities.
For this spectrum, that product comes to 545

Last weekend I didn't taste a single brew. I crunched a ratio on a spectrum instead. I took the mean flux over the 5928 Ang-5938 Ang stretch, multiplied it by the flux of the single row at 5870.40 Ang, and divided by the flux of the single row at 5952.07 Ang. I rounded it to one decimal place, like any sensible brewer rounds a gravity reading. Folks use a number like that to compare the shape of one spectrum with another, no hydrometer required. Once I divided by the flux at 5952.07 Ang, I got 24.1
